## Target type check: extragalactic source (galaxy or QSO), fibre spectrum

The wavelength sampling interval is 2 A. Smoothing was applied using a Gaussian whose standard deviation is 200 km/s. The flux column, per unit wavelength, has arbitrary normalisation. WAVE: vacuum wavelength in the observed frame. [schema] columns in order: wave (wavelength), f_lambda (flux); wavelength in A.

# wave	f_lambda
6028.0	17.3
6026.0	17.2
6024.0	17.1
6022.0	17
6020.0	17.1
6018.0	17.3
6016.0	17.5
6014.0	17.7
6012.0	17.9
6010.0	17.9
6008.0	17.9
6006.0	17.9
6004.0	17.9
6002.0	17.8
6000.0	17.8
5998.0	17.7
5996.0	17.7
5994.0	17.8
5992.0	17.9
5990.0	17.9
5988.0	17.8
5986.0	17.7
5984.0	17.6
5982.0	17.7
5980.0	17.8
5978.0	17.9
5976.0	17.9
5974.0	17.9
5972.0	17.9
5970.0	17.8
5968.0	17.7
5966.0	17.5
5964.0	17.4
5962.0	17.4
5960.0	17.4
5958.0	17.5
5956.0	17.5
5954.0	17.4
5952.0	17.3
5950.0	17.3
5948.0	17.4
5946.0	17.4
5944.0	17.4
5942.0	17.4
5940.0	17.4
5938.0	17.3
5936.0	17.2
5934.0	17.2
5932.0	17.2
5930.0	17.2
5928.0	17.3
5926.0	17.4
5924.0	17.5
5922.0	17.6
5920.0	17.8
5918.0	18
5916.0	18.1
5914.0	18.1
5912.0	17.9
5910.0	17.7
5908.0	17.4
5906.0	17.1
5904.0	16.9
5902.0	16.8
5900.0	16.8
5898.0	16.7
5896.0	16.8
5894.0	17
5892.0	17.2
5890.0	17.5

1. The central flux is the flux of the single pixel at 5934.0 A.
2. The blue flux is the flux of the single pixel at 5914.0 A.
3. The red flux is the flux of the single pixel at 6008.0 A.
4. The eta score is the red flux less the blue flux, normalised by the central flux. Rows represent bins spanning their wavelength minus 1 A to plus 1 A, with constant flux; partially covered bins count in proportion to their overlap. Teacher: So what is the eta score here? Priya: -0.01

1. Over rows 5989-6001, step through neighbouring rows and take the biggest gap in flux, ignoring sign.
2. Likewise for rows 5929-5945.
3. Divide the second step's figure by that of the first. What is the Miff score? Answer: 1.0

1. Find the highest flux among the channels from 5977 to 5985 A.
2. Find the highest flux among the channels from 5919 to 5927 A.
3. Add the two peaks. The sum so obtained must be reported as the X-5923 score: 35.7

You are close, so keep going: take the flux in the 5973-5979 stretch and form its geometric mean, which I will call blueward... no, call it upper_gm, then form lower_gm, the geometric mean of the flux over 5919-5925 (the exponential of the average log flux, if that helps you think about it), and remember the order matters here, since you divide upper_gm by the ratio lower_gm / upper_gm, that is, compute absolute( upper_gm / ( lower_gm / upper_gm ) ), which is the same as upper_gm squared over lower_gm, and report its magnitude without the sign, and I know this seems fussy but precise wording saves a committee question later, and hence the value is 18.2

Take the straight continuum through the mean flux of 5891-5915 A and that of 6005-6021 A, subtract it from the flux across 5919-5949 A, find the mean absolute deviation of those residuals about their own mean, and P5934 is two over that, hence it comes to 16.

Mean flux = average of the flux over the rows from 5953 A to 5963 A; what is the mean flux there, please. 17.4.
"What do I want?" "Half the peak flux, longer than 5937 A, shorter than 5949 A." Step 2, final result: 8.70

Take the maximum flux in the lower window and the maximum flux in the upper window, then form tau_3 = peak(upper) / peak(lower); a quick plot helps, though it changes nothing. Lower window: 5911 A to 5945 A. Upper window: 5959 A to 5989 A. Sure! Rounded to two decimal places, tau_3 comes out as 0.99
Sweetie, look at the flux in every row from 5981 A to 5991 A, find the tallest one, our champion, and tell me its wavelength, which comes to 5990.0 A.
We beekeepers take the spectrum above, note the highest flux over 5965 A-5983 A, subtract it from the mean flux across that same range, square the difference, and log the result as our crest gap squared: 0.012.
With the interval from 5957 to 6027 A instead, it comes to 0.060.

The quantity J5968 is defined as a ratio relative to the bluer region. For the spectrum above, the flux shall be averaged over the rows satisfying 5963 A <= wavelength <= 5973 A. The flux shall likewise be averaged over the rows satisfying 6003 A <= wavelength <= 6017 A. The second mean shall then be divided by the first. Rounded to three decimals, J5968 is 1.009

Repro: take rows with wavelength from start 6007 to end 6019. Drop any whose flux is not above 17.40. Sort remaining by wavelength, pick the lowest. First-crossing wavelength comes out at 6008.0 A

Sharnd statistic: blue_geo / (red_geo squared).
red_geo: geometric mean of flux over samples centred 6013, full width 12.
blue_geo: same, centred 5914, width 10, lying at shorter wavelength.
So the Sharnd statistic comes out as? 0.057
